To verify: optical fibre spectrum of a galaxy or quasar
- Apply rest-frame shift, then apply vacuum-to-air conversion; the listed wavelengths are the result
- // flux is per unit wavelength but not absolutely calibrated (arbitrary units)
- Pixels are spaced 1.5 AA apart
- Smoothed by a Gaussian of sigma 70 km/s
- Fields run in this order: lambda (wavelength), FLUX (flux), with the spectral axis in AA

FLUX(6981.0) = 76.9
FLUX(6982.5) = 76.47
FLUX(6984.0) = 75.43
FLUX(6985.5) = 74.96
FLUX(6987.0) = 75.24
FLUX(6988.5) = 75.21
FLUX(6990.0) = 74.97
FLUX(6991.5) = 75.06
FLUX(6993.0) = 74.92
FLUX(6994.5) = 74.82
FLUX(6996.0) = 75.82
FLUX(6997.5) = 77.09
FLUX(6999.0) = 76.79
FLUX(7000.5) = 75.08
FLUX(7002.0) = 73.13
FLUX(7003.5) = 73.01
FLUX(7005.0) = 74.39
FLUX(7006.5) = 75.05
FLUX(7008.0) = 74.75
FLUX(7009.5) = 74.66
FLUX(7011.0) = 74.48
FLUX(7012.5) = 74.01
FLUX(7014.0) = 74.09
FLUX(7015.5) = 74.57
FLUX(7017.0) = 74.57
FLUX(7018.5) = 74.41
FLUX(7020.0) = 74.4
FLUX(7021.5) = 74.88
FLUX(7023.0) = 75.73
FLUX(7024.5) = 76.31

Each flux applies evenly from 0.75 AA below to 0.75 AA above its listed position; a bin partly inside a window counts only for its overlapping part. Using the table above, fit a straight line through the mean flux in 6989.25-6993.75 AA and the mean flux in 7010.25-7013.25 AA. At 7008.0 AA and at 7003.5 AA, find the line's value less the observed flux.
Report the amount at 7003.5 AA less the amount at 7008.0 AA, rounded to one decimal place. 1.9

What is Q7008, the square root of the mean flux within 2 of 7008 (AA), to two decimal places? 8.65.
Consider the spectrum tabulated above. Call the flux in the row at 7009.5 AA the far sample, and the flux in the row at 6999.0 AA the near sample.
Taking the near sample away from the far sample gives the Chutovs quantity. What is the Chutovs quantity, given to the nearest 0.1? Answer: -2.1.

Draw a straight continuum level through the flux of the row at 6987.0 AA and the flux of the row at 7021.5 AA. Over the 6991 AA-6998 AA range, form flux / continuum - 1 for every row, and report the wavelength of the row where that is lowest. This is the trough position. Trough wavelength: 6994.5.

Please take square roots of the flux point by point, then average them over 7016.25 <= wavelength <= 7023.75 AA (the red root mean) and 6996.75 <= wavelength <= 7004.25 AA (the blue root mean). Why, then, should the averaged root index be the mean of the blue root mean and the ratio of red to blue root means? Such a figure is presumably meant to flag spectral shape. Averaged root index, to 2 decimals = 4.83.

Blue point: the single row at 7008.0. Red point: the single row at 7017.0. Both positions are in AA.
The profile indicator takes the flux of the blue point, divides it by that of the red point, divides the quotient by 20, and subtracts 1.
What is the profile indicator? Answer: -0.950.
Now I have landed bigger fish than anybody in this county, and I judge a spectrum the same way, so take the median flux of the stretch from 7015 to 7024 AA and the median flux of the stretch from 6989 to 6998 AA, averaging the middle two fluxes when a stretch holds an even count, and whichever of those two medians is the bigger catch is 75.0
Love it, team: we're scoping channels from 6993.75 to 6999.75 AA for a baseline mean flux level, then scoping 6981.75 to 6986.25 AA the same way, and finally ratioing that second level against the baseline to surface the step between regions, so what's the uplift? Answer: 0.99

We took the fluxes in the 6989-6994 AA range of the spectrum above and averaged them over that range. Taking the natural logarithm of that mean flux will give 4.32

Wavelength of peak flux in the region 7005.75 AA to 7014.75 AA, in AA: 7006.5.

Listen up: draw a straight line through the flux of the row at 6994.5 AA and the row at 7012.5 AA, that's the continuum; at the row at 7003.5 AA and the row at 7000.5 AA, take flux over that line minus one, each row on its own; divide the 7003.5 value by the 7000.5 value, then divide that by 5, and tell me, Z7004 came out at -0.5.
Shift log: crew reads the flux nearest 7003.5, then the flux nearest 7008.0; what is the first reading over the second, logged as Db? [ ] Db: 0.98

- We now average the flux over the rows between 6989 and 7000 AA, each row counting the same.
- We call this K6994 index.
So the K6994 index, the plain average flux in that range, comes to 75.6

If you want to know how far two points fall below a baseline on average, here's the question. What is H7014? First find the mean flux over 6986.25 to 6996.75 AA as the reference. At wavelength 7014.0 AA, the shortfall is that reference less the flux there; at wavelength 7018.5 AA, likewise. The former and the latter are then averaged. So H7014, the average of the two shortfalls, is 0.90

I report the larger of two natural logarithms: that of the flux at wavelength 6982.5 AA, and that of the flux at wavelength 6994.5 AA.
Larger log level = 4.34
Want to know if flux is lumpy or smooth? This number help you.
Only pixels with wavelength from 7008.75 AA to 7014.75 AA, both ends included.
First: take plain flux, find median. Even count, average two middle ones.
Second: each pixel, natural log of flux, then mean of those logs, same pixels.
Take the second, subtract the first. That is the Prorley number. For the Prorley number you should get -70.0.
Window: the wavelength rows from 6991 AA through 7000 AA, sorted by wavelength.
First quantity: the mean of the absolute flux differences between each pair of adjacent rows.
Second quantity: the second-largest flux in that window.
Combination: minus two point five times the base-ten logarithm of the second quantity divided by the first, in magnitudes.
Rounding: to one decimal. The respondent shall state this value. -5.3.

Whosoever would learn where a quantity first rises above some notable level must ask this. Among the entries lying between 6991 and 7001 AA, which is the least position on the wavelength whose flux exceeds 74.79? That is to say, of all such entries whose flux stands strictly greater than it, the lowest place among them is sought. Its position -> 6991.5 AA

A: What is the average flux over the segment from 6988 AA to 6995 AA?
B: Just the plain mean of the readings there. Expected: 75.0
